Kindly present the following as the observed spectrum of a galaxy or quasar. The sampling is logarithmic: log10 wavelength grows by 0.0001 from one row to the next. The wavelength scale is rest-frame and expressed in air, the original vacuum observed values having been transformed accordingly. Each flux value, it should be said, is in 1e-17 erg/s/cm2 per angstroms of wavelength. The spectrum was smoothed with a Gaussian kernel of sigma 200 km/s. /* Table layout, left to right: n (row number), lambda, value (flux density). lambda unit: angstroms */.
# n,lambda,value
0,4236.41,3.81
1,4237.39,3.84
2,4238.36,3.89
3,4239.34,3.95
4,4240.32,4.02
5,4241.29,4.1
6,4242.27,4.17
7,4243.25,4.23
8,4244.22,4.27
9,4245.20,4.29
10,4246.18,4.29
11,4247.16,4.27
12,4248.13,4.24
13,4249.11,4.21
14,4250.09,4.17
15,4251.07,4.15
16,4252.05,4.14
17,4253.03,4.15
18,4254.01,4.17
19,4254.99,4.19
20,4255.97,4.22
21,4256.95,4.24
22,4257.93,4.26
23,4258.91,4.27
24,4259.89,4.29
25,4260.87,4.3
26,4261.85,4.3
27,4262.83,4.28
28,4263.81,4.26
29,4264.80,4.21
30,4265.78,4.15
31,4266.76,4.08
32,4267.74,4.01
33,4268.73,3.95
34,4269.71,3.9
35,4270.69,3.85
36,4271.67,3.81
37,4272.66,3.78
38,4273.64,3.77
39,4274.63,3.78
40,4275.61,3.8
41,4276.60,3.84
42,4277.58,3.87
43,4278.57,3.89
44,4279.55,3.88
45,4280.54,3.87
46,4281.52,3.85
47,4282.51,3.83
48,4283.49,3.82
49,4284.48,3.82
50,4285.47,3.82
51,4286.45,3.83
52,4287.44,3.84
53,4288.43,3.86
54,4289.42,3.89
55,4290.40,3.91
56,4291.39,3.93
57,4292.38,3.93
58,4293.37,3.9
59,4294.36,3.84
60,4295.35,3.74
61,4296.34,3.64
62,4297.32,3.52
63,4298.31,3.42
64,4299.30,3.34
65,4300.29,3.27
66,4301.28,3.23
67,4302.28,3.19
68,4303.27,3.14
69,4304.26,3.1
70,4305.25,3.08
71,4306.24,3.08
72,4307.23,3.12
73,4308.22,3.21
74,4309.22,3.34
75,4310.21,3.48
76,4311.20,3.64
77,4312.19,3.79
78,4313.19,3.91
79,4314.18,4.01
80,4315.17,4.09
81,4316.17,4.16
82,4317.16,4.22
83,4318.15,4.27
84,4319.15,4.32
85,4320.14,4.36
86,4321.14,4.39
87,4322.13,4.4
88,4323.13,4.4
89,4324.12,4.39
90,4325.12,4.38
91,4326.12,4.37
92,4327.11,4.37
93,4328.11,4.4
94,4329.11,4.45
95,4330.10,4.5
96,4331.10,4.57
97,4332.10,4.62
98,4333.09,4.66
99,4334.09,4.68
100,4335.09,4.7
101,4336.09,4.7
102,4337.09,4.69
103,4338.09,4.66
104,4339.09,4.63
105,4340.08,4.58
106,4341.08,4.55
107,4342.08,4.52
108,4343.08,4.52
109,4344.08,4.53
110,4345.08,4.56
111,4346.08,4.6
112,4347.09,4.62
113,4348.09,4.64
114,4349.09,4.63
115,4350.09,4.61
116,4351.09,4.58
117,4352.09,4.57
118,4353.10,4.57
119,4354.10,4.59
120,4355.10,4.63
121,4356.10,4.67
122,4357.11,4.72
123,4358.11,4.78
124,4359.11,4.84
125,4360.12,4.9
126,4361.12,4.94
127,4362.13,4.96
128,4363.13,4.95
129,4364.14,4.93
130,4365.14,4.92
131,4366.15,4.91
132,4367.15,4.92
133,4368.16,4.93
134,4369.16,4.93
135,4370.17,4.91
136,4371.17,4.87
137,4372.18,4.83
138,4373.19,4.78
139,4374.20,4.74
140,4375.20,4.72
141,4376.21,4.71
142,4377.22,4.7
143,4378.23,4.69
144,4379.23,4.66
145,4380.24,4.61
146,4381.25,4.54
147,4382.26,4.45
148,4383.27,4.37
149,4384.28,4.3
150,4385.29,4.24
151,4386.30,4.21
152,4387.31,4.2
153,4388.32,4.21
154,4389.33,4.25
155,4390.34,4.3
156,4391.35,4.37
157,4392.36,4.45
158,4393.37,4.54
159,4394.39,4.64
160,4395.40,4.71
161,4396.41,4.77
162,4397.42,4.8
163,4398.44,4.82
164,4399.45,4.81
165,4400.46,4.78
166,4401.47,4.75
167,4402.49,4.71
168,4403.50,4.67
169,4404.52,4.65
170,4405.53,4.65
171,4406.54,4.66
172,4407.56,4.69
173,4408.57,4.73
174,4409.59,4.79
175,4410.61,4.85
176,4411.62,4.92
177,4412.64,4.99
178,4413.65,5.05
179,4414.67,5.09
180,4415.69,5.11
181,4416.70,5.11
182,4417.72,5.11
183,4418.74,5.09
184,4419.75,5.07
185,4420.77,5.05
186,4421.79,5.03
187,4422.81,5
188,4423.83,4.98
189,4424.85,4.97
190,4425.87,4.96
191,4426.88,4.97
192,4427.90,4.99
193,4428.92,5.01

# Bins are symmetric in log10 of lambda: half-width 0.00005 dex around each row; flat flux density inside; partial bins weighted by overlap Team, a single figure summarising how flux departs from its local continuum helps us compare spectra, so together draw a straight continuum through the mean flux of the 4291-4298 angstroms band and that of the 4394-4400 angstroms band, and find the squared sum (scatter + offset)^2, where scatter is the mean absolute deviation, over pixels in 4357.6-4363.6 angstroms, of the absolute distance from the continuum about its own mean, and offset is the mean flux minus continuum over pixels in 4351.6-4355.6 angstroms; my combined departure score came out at 0.08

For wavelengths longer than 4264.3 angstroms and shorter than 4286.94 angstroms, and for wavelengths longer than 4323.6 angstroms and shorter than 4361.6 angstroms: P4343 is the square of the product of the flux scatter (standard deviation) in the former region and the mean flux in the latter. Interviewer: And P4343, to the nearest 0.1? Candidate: 0.3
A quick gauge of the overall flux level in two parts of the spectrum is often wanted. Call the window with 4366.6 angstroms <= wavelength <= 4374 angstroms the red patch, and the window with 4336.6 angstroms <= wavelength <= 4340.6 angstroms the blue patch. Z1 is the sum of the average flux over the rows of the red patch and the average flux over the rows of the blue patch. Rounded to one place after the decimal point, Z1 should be 9.5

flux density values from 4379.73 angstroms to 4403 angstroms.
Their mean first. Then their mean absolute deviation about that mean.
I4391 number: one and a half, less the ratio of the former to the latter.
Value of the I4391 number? -21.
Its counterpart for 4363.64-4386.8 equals -24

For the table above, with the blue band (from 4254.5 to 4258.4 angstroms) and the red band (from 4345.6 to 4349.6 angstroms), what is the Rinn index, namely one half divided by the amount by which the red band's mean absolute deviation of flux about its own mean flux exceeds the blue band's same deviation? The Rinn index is -50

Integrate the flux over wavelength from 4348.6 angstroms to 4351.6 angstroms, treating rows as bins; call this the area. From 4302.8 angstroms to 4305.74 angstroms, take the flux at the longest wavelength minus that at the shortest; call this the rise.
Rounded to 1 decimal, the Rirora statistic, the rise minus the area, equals -13.9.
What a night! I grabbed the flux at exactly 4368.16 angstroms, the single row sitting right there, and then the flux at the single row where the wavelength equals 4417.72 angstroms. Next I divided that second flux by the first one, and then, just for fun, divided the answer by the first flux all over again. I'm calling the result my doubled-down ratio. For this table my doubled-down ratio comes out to 0.210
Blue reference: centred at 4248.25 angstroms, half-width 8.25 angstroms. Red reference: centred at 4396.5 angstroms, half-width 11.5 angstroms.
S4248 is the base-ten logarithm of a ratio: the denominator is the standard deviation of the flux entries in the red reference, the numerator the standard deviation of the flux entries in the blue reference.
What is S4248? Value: -0.5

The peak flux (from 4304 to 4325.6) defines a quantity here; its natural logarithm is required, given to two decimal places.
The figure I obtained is 1.48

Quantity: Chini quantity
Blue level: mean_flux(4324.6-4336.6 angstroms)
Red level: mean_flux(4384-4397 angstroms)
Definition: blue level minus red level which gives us 0.1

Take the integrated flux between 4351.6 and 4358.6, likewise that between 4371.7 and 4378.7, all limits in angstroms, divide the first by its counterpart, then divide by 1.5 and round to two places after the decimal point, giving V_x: 0.65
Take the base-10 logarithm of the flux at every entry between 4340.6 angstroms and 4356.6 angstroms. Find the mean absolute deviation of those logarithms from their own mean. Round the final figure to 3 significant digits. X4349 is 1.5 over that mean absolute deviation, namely 430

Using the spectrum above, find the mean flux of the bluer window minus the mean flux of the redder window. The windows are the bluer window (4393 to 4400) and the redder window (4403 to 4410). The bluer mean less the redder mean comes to 0.04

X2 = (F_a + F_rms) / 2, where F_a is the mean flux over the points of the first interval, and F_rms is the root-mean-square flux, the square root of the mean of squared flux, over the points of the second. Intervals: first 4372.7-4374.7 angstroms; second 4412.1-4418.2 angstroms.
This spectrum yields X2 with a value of 4.9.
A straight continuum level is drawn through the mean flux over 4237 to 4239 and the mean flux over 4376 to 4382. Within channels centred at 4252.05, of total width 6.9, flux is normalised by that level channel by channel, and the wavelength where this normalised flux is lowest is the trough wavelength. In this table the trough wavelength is 4252.05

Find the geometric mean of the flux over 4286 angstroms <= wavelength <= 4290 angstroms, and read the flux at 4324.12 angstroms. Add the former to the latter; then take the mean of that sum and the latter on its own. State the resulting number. 6.3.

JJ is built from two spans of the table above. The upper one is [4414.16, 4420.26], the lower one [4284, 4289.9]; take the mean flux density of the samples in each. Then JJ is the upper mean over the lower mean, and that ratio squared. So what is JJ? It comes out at 1.8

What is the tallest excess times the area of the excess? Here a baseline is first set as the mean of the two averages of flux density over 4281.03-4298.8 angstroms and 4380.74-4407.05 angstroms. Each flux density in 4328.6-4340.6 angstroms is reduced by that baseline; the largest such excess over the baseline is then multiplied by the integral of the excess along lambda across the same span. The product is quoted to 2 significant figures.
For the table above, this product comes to 2.9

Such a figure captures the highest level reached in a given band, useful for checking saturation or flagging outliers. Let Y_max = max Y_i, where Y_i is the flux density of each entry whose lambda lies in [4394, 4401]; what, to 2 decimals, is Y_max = 4.82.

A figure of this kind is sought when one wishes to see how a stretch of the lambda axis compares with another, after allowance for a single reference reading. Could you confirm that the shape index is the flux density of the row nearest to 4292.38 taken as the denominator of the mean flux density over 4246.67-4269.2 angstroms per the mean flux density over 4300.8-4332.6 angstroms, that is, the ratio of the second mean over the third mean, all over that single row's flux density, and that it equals 0.27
